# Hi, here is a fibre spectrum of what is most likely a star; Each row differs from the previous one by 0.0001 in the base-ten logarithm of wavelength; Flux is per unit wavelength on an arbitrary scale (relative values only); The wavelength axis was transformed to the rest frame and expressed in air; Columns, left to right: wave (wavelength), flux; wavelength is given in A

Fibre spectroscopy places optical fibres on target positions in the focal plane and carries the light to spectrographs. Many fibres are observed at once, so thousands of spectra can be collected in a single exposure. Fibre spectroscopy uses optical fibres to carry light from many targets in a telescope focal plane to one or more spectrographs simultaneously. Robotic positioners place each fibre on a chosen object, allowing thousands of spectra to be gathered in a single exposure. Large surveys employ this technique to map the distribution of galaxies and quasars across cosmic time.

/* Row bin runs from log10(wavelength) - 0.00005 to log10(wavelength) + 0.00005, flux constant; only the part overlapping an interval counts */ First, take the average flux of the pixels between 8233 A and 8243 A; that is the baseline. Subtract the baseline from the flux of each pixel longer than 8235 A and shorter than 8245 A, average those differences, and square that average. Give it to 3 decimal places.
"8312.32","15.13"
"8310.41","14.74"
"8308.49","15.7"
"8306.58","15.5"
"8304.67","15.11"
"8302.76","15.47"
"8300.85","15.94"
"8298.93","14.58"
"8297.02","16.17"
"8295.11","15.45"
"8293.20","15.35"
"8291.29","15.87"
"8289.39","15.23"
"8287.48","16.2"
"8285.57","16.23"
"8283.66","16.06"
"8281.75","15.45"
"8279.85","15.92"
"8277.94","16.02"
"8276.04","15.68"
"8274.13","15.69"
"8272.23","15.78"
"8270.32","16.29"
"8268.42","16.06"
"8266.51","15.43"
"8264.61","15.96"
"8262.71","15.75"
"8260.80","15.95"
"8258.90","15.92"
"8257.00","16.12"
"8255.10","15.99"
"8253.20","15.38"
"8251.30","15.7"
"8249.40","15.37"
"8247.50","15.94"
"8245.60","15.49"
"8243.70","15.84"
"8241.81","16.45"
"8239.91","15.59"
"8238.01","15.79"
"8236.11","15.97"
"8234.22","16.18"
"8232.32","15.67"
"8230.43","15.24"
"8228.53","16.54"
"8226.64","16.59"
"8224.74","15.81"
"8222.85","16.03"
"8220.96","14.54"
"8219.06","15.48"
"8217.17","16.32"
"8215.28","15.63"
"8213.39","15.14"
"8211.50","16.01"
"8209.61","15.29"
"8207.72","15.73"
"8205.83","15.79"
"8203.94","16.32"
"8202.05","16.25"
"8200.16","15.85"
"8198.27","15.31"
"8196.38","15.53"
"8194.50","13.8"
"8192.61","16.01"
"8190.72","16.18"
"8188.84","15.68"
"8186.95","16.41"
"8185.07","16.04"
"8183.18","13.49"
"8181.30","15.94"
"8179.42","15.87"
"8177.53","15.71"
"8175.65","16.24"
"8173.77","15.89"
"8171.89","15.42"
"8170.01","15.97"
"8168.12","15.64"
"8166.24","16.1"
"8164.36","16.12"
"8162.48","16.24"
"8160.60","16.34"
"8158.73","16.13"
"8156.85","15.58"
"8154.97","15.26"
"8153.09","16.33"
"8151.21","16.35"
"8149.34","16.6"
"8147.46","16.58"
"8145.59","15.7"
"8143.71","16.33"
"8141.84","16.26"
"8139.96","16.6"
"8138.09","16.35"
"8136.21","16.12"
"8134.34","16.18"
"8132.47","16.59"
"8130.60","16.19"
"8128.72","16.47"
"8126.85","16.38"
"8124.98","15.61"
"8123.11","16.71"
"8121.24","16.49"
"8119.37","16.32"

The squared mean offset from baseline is 0.005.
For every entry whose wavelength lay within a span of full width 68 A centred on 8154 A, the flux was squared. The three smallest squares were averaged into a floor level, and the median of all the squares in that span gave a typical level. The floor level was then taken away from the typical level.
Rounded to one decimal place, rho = 44.4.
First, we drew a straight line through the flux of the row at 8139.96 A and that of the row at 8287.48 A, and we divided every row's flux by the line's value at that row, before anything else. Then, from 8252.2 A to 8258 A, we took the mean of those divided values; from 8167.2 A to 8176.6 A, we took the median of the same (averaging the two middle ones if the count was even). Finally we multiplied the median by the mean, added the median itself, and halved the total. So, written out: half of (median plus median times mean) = 0.949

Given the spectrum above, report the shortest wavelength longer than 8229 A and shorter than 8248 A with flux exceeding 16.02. 8234.22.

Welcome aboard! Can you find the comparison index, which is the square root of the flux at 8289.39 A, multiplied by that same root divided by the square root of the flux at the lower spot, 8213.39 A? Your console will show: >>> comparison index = 3.91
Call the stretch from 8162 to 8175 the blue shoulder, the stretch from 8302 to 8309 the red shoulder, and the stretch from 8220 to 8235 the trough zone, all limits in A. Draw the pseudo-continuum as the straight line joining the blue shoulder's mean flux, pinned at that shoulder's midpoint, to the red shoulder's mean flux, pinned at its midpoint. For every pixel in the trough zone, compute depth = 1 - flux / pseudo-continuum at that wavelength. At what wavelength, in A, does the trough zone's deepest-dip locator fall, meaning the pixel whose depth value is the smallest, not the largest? 8226.64 A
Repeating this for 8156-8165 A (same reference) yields 8160.60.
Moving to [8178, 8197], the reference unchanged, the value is 8186.95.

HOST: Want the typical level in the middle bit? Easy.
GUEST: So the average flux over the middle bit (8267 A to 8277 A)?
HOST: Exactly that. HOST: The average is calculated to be 15.9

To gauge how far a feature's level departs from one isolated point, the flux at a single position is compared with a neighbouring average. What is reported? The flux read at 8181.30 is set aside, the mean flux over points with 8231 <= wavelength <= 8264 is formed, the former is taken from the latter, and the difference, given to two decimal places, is -0.11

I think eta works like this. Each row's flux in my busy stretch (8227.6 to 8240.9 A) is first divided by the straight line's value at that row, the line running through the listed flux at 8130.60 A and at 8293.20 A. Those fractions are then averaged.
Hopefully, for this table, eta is 1.01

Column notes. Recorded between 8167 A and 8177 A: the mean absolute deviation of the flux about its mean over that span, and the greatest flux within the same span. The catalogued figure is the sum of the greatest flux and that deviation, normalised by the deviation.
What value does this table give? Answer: 68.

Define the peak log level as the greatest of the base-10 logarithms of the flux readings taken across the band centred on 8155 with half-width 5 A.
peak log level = 1.21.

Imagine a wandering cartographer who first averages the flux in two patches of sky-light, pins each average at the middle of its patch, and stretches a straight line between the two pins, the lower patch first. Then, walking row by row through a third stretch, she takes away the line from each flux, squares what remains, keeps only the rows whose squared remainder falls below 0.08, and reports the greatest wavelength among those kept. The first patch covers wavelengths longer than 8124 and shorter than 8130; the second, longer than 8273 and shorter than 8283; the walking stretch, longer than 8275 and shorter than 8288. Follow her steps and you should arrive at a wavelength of 8279.85 A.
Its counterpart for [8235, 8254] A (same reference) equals 8251.30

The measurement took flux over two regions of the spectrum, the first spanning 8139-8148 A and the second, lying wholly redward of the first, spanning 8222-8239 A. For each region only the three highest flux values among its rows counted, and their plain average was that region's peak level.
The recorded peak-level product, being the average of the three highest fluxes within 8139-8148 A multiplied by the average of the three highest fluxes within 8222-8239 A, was 271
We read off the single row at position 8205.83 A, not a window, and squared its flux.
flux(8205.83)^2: 249.3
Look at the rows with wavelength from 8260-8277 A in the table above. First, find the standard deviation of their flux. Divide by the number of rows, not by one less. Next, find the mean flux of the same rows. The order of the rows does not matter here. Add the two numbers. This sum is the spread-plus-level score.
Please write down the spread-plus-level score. 16.1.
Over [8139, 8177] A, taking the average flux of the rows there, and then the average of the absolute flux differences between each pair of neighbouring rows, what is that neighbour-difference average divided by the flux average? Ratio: 0.022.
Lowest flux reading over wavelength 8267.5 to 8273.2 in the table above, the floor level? 15.78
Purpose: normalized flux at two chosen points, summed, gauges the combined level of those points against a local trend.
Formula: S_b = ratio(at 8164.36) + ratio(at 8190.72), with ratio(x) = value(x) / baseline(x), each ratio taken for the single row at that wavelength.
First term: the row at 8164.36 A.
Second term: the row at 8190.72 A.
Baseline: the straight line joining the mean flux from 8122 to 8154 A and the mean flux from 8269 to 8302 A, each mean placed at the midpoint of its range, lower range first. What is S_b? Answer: 2.00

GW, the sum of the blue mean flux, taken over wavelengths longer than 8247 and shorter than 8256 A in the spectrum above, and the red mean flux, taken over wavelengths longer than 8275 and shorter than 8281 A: 31.5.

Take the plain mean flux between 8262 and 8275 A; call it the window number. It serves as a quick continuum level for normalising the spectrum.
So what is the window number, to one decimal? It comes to 15.9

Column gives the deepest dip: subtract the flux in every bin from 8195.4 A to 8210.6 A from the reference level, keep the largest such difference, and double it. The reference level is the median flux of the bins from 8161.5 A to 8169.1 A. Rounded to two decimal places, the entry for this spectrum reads 1.64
